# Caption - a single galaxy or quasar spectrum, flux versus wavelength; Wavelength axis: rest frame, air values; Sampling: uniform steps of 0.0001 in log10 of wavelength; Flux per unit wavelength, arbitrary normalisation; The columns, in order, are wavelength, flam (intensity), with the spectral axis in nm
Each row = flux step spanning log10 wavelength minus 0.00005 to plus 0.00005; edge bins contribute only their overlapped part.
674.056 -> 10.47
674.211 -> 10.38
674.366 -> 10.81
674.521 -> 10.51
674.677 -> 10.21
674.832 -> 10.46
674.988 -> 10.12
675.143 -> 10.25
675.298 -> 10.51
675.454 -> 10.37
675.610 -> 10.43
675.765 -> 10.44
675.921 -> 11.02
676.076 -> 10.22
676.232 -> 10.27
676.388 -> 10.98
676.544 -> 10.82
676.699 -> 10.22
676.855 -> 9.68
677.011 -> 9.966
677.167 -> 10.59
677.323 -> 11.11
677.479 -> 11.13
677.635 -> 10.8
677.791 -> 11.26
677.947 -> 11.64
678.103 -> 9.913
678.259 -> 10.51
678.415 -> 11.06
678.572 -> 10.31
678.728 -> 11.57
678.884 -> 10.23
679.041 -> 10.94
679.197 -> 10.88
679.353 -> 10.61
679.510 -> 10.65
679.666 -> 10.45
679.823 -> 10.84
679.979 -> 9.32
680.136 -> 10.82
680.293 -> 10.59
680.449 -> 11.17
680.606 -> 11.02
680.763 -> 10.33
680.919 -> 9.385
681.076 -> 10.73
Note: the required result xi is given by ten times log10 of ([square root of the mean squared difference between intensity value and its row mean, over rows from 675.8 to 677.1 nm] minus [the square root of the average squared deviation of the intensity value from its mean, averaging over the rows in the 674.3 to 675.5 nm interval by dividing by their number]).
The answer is -5.9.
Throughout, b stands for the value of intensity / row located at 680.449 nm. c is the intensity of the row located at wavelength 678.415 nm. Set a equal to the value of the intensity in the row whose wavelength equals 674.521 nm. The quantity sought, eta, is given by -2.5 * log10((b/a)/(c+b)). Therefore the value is 3.30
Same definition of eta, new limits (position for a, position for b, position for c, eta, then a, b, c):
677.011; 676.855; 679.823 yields 3.31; 9.966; 9.68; 10.84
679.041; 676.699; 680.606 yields 3.39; 10.94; 10.22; 11.02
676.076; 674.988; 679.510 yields 3.30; 10.22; 10.12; 10.65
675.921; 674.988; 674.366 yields 3.39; 11.02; 10.12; 10.81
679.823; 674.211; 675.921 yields 3.37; 10.84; 10.38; 11.02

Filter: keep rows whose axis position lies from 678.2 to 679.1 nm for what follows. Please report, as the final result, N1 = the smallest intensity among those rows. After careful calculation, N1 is 10.23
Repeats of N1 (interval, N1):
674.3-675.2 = 10.12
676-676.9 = 9.68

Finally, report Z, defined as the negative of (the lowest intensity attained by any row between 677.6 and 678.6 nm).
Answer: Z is -9.9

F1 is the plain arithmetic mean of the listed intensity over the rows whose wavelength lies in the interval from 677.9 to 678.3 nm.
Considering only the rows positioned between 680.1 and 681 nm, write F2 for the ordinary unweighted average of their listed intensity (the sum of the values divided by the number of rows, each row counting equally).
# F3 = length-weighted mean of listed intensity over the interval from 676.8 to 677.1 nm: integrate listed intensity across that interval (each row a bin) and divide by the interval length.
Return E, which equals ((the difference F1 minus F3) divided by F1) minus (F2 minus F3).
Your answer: -0.6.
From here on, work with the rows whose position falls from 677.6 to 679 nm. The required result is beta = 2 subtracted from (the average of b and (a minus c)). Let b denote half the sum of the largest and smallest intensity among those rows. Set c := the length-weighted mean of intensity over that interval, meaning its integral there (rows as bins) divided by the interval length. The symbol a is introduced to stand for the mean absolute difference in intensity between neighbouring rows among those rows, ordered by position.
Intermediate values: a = 0.9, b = 10.8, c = 10.8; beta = -1.58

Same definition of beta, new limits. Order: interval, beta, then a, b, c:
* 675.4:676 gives -1.83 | 0.2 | 10.7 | 10.6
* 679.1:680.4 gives -1.93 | 0.6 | 10.1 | 10.5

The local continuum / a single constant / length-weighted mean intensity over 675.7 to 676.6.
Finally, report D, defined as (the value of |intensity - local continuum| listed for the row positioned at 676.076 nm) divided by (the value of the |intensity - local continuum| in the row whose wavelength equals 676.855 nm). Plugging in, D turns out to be 0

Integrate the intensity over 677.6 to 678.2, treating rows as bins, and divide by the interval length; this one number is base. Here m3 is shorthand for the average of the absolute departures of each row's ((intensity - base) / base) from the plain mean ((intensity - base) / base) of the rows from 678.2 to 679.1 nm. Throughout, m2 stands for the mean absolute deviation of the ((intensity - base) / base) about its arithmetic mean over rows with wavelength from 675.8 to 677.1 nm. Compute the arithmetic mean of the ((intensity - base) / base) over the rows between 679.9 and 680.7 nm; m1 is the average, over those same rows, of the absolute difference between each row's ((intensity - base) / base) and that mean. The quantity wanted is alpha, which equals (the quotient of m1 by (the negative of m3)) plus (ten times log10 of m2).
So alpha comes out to -15.5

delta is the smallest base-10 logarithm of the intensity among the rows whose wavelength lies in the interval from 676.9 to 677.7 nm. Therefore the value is 1.00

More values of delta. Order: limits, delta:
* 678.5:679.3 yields 1.01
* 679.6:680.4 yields 0.97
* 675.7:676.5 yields 1.01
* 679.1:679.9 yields 1.02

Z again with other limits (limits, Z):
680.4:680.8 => -10.3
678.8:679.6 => -10.2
